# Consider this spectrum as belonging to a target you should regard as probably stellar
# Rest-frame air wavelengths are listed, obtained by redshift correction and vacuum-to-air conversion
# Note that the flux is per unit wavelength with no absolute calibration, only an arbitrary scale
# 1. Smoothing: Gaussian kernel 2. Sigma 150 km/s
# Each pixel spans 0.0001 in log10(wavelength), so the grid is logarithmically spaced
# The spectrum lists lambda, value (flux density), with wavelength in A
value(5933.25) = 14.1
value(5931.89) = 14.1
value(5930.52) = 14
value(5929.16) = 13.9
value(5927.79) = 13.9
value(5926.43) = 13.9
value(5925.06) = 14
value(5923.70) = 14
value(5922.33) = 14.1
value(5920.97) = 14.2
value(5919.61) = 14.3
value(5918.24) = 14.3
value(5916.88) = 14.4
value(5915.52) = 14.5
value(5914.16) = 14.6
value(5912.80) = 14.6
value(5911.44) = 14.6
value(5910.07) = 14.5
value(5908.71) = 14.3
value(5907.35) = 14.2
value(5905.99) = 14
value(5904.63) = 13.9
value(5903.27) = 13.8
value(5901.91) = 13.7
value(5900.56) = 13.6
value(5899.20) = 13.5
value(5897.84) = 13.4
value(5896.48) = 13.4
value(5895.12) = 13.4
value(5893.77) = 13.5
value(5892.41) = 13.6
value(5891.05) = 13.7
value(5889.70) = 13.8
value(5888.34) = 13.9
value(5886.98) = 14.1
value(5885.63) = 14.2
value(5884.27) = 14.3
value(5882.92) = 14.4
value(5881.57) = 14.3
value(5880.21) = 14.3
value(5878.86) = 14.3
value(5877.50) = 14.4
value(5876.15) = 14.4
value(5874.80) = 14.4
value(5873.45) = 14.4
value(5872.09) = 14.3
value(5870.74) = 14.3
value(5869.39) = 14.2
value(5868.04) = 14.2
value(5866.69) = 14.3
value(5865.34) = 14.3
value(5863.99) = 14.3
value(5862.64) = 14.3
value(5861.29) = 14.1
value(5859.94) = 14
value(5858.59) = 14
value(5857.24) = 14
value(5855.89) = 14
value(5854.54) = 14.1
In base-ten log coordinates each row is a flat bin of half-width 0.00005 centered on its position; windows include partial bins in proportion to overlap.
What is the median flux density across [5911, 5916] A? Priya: 14.6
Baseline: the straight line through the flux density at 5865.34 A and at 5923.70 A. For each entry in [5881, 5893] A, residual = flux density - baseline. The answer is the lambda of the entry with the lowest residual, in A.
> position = 5892.41 A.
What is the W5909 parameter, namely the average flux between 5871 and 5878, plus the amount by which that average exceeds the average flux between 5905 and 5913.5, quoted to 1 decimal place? 14.4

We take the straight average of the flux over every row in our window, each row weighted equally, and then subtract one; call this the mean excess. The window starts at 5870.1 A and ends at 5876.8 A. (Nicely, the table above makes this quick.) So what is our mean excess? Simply 13.36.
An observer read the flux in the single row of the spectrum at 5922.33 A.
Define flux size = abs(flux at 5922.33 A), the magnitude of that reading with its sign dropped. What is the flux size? 14.1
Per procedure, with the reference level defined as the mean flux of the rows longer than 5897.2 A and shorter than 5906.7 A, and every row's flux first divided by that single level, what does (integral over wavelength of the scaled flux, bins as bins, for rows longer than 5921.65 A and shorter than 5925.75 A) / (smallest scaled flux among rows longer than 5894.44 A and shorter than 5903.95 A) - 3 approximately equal 1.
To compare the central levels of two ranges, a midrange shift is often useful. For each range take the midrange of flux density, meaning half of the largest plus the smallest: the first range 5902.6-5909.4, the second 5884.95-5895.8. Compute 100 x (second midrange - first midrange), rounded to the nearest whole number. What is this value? -25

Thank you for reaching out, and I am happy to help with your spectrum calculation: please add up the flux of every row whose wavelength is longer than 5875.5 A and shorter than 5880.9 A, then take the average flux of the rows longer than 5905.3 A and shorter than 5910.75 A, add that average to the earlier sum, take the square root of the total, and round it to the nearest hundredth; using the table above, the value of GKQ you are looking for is 8.46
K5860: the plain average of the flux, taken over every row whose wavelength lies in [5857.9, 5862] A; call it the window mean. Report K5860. 14.0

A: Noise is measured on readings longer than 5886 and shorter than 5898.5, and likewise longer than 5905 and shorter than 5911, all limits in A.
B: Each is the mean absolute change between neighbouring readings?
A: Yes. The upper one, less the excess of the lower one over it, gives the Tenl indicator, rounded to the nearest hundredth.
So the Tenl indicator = 0.25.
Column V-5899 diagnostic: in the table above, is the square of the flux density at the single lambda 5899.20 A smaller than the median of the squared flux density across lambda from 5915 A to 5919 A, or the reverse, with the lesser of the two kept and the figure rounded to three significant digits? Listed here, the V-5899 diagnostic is 182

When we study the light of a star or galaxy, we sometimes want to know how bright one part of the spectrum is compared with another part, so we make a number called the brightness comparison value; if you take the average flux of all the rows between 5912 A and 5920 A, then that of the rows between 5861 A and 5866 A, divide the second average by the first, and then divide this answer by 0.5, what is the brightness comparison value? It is 1.97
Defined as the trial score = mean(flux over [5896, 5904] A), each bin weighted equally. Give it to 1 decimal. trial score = 13.6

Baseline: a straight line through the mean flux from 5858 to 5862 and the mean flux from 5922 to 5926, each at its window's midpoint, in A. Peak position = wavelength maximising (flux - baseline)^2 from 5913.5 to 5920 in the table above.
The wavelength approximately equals 5914.16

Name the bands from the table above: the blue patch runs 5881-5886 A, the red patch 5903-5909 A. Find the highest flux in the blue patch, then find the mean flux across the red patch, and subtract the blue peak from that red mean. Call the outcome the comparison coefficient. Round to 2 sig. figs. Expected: -0.36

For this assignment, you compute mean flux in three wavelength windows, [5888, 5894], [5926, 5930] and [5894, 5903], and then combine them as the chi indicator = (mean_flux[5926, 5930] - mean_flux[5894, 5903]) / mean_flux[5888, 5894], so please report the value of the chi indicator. 0.03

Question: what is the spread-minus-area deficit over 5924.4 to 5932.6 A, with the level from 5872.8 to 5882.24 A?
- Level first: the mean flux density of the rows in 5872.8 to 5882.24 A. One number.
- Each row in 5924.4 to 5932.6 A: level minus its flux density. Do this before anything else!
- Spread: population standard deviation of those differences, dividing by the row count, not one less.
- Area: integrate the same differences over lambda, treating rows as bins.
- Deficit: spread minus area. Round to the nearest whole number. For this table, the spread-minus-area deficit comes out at -3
